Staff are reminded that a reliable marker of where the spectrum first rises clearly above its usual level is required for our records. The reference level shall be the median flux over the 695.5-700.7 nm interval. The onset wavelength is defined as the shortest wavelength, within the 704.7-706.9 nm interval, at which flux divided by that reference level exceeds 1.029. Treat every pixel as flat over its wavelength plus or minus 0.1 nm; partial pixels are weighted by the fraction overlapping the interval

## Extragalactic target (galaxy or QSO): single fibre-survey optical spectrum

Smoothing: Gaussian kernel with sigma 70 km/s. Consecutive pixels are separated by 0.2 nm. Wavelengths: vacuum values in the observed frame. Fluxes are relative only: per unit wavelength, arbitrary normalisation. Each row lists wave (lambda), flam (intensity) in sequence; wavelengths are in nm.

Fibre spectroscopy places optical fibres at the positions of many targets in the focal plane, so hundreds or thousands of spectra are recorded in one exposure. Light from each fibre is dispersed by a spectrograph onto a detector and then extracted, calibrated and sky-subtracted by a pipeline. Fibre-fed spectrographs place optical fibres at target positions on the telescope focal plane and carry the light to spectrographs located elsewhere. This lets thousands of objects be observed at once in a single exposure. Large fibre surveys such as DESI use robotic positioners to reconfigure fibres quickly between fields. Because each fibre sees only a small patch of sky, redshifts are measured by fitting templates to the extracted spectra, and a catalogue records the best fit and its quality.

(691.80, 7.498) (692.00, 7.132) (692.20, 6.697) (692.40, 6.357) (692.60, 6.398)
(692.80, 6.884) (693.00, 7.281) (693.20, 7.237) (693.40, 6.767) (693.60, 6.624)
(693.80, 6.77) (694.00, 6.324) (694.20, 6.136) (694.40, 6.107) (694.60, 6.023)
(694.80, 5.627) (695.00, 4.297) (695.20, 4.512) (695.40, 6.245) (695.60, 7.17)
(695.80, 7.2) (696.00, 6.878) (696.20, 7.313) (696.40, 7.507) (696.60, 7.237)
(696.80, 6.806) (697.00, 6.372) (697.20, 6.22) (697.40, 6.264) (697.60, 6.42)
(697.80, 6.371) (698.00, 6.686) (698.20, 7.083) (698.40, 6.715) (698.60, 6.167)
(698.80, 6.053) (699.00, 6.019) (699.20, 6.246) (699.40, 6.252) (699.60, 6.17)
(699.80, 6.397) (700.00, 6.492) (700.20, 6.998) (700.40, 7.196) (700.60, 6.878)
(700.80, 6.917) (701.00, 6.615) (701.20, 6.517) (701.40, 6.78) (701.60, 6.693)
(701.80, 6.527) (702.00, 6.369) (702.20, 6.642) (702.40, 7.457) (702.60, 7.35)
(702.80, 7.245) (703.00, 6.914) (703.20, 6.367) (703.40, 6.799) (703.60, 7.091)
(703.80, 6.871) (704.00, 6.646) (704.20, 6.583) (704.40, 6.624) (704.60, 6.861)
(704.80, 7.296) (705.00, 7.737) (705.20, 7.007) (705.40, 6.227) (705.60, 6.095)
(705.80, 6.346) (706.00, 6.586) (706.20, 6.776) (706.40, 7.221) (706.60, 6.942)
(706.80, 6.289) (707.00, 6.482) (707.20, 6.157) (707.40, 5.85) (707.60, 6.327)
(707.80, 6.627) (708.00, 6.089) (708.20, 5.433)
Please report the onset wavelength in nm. 704.80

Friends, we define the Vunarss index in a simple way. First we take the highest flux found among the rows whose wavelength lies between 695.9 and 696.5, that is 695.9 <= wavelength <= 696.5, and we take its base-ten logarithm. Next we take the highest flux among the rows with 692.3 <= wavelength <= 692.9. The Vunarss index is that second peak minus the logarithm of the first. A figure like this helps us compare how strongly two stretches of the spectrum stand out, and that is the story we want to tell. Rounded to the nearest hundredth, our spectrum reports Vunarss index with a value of 6.01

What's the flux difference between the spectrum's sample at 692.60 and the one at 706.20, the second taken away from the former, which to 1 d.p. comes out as -0.4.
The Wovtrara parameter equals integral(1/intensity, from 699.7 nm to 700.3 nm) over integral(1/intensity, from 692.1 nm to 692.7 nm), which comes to 0.98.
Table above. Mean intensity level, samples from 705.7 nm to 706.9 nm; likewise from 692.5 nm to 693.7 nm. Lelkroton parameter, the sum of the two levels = 13.6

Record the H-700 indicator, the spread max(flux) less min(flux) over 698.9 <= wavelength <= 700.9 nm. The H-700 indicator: 1.2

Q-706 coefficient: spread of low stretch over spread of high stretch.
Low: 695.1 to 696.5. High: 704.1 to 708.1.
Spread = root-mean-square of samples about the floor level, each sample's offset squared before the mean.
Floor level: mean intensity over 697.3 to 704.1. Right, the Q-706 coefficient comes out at 2.1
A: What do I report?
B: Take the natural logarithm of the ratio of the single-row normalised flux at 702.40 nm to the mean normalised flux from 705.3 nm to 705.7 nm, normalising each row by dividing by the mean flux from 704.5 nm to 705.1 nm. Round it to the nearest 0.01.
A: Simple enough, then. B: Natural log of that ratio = 0.19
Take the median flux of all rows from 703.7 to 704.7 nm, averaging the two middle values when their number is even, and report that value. 6.65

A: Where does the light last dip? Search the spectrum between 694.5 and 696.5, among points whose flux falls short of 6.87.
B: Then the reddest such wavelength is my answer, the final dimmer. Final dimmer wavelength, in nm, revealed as 695.40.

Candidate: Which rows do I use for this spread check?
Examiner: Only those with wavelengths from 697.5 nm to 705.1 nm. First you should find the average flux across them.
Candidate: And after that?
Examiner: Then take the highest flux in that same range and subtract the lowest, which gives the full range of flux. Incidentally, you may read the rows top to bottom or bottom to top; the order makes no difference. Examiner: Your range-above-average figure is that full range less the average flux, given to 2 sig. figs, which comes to -5.0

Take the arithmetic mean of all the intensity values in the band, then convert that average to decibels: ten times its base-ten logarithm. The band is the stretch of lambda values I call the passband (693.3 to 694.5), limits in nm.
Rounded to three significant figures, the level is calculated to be 8.10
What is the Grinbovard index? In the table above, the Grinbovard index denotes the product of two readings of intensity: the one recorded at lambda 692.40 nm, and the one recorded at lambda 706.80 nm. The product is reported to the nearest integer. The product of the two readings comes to 40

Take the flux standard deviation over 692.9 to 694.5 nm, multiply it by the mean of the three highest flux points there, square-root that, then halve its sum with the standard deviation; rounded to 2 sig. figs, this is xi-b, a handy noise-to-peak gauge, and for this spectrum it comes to 1.1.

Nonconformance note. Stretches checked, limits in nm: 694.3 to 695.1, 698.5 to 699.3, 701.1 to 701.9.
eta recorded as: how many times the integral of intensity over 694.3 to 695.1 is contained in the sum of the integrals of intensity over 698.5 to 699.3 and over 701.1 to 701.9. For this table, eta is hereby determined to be 2.31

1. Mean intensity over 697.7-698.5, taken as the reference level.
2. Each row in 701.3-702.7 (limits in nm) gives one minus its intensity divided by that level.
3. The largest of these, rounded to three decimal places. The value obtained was 0.051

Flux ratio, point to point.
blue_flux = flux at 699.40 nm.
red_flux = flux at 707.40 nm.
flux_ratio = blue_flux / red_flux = 1.07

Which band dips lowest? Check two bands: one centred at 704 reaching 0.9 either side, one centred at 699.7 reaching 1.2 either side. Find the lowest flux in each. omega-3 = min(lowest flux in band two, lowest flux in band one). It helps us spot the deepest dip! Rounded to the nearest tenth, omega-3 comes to 6.0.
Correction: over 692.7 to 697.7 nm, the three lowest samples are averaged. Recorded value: 4.81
